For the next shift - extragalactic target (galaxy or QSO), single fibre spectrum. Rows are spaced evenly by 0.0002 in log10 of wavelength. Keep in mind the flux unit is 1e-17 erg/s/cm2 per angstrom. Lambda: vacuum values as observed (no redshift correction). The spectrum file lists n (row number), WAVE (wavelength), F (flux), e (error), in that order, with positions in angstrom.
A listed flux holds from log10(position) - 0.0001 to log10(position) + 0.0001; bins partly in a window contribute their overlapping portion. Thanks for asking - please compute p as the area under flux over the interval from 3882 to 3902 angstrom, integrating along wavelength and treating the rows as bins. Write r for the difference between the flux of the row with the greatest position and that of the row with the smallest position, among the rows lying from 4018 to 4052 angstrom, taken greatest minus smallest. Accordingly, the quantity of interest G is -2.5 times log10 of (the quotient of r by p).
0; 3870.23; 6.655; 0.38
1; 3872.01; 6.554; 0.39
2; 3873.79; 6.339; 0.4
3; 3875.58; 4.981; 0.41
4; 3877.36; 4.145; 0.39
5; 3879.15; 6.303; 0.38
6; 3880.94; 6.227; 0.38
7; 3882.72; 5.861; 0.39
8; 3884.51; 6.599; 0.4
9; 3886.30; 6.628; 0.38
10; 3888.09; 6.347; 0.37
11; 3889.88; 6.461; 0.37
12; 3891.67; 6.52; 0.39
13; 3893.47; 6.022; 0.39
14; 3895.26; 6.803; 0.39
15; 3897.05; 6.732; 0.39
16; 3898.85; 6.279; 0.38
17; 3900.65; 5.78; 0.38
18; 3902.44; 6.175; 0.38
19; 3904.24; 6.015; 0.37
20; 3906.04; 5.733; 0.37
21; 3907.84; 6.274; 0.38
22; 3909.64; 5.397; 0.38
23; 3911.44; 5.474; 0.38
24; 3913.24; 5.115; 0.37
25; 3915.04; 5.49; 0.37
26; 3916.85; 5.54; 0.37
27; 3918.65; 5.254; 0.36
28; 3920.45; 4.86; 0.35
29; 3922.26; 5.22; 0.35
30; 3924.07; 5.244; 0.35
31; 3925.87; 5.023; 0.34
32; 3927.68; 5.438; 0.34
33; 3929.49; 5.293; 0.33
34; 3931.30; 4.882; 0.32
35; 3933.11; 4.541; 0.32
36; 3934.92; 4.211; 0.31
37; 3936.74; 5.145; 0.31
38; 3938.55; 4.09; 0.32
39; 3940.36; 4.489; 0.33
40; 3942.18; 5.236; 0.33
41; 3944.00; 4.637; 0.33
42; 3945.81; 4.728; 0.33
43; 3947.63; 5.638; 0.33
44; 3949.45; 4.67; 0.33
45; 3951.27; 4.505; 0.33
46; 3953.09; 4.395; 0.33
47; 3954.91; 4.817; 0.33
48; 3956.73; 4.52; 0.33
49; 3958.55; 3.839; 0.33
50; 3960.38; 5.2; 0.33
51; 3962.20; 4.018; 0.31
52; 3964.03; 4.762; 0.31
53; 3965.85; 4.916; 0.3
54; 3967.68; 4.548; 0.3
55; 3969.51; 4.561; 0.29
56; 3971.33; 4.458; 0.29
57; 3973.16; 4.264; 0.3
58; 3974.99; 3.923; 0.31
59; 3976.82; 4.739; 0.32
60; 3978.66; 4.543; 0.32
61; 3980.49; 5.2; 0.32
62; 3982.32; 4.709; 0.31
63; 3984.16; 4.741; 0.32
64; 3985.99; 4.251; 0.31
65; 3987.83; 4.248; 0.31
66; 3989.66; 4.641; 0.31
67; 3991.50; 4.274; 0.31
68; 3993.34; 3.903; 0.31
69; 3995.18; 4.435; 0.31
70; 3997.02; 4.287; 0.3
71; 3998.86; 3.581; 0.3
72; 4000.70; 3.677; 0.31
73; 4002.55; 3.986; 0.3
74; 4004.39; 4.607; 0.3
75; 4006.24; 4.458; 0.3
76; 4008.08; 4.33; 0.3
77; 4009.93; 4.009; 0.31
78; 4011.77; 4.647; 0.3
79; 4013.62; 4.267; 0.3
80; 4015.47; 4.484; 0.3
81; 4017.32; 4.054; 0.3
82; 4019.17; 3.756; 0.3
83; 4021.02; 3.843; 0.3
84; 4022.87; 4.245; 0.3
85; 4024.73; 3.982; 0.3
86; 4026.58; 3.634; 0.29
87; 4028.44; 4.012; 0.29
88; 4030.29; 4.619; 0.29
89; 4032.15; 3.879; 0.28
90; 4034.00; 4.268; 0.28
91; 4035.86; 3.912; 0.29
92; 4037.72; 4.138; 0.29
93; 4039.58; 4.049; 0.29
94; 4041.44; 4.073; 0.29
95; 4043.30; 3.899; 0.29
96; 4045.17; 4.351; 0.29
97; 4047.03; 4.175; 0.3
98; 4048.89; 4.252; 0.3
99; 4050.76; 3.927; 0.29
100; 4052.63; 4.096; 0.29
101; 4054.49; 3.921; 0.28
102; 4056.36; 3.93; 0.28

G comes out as 7.2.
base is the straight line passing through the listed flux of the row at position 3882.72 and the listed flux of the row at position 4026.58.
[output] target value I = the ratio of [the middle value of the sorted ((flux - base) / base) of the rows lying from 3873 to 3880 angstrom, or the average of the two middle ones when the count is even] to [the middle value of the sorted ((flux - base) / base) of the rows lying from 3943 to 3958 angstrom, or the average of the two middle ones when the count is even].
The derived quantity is 1.5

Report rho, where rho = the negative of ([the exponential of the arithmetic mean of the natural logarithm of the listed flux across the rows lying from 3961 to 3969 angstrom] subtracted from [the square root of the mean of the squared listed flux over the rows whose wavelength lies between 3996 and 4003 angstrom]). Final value 0.7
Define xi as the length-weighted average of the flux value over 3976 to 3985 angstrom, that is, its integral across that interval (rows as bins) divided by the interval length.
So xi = 4.78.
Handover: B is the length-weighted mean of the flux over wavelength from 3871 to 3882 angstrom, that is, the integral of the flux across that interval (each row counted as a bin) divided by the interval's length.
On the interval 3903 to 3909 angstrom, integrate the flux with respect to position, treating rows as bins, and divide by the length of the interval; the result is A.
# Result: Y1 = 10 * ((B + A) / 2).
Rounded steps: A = 6.0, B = 5.8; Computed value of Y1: 59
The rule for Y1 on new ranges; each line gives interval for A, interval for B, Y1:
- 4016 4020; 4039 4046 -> 40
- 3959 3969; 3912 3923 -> 49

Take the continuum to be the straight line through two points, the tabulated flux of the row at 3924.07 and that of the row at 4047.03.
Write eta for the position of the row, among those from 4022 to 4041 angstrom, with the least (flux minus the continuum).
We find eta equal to 4026.58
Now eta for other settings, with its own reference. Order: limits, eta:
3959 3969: 3962.20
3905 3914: 3913.24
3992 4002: 3998.86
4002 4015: 4002.55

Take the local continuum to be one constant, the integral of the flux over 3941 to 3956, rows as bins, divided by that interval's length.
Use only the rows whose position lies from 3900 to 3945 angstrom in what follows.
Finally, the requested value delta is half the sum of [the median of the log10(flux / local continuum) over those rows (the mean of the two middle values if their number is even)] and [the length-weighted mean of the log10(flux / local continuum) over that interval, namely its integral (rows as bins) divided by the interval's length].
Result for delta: 0.03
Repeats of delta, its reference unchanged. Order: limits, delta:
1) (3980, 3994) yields -0.03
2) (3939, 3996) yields -0.02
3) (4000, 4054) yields -0.07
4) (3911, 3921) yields 0.04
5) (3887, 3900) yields 0.13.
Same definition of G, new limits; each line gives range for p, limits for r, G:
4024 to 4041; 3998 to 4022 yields 6.1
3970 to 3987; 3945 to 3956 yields 7.3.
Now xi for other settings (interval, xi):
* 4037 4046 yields 4.10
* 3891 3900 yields 6.44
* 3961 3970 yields 4.58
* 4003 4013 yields 4.39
